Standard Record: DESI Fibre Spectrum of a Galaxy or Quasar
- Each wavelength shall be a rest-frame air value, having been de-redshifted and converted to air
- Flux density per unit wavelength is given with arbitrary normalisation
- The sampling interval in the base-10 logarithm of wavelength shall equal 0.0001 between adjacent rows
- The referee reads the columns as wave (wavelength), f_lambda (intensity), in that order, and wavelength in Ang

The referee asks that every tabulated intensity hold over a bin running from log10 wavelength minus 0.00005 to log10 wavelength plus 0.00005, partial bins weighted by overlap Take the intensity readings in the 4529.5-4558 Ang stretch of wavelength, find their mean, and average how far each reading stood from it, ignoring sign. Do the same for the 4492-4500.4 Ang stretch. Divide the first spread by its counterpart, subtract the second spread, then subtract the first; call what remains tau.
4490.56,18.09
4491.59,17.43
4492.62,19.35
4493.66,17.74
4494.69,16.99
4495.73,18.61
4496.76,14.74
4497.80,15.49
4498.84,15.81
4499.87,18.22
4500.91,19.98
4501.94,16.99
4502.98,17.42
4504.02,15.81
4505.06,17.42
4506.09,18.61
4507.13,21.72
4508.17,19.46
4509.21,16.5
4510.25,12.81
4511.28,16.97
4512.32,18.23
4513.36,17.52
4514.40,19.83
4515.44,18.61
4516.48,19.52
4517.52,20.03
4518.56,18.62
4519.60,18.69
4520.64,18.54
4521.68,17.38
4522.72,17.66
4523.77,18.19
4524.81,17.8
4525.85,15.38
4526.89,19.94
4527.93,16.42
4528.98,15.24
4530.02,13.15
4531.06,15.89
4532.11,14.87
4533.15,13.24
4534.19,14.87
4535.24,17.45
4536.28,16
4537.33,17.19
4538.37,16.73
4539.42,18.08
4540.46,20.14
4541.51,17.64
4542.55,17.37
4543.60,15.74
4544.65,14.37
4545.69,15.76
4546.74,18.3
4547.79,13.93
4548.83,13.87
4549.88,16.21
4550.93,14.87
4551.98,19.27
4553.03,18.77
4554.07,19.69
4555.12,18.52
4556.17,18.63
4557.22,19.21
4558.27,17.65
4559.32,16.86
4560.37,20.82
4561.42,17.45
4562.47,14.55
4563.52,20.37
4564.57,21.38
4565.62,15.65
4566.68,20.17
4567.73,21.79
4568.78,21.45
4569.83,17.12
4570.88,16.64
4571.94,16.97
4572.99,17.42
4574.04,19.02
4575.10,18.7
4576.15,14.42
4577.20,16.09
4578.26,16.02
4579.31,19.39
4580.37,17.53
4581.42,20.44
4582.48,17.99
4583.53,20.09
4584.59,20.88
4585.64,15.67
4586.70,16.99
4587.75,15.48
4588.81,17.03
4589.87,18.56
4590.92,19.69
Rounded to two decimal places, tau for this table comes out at -1.83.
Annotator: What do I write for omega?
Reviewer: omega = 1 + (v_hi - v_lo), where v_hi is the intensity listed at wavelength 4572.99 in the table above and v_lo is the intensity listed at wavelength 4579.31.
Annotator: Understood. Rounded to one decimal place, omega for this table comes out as -1.0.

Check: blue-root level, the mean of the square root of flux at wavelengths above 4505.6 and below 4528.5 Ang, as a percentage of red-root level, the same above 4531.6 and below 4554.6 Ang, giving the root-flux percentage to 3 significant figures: 105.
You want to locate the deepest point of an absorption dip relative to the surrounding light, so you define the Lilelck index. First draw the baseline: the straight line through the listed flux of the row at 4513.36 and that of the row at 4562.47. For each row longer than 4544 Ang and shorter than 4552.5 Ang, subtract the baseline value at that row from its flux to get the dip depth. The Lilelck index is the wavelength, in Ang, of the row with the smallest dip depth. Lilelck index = 4547.79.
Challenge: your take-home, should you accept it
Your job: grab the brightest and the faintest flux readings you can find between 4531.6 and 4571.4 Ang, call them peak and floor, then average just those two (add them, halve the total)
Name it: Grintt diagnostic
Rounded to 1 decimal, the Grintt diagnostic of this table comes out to 17.5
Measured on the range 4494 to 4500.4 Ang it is 16.7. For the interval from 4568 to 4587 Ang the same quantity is 17.9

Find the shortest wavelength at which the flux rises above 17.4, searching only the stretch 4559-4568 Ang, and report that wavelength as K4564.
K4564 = 4560.37 Ang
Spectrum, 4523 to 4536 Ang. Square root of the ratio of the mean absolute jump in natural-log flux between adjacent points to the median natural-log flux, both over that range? 0.222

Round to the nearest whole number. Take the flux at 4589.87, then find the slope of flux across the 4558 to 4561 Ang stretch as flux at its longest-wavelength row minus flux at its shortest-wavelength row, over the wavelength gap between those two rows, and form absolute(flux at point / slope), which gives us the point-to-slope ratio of 12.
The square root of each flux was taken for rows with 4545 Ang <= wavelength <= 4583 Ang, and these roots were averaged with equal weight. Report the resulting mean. 4.22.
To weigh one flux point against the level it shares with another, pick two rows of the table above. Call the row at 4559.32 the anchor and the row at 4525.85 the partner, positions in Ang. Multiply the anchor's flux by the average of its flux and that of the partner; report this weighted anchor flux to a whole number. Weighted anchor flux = 272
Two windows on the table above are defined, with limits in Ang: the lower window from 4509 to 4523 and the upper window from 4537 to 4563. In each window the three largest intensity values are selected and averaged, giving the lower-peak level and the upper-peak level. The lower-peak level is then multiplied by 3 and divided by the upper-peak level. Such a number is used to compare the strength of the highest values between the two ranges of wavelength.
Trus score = 2.94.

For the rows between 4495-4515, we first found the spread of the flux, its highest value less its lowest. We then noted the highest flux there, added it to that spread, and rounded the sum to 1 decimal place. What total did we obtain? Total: 30.6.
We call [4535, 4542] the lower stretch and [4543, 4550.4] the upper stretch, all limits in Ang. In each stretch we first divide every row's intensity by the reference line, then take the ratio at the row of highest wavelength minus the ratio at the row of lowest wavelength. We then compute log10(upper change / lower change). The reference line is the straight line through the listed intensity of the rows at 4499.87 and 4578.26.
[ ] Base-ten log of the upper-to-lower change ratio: 0.2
